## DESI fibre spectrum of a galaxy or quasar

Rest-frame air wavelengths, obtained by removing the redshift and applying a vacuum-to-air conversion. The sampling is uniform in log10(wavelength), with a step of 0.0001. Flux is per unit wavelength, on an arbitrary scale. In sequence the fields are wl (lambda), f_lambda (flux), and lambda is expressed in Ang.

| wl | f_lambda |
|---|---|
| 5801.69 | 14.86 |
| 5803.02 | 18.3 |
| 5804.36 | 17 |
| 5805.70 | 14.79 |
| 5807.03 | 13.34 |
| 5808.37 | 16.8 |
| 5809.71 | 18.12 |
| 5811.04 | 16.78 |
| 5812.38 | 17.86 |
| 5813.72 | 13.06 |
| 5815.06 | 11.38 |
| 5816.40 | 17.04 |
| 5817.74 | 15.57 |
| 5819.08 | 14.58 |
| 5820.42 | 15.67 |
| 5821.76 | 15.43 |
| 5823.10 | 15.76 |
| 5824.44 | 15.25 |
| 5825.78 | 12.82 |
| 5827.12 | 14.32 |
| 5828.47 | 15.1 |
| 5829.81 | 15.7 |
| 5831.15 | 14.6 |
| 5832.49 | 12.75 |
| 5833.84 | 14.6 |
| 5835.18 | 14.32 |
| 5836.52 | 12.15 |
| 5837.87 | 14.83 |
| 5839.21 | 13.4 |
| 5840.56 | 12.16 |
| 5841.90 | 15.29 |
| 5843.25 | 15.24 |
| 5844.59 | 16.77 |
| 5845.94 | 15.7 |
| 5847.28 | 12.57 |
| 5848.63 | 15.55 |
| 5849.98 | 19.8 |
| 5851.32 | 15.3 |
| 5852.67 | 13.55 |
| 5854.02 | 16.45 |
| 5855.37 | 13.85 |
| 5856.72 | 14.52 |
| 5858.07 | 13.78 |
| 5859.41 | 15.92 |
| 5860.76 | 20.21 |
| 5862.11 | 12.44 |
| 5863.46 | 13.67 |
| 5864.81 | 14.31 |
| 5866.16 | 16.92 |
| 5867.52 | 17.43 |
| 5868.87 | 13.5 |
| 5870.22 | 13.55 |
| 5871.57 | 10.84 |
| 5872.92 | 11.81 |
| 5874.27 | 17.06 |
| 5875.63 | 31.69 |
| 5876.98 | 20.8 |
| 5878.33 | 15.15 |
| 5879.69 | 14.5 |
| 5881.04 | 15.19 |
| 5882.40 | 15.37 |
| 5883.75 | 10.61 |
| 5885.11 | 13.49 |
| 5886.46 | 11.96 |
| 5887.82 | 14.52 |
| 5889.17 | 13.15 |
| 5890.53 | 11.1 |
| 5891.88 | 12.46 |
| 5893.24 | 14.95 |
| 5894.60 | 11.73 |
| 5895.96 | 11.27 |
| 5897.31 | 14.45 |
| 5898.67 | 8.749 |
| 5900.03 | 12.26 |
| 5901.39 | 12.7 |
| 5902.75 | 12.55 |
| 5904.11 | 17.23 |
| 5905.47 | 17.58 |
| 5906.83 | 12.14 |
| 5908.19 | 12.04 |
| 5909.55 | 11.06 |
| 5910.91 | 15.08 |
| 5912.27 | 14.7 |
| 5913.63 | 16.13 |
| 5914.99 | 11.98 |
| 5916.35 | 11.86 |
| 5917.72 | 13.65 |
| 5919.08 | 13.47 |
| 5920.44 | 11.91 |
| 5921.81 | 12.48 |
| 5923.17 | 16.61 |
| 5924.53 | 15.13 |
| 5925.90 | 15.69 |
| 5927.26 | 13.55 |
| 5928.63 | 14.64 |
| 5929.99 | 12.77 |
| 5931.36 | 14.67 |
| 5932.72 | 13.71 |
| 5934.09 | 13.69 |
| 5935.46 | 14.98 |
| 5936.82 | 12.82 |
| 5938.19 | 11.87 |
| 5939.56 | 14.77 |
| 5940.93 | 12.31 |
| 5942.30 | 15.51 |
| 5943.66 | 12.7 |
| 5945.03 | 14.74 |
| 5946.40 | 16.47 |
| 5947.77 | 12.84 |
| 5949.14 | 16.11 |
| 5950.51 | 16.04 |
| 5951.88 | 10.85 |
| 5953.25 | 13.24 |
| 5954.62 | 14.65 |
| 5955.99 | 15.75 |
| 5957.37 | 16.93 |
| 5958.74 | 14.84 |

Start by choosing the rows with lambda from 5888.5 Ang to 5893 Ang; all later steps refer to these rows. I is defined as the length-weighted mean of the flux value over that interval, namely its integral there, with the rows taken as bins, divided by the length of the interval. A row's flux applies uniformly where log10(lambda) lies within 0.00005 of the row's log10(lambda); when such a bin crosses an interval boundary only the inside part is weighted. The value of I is 12.5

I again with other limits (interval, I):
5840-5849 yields 14.8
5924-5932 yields 14.4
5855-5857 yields 14.2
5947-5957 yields 14.3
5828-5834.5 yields 14.5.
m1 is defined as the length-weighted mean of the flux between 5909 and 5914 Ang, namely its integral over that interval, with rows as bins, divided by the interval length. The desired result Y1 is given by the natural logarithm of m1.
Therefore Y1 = 2.65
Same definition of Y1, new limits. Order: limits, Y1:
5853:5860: 2.70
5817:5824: 2.74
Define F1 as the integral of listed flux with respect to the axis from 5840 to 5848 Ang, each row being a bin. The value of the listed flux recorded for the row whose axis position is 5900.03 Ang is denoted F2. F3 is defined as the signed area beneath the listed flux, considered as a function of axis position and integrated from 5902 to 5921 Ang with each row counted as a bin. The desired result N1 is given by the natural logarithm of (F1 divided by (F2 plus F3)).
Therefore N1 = -0.84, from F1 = 117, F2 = 12.26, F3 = 260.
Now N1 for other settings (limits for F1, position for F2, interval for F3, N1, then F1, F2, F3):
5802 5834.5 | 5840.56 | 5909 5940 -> 0.12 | 496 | 12.16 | 428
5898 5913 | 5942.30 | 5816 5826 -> 0.17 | 199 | 15.51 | 153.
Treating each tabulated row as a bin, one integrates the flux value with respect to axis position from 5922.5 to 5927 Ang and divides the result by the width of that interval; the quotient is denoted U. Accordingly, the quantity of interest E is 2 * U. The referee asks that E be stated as 31.2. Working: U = 15.6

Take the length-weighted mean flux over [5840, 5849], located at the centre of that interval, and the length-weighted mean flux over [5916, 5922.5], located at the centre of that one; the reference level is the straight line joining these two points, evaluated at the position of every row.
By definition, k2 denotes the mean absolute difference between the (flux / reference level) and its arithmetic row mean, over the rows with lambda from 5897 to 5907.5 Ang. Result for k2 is 0.169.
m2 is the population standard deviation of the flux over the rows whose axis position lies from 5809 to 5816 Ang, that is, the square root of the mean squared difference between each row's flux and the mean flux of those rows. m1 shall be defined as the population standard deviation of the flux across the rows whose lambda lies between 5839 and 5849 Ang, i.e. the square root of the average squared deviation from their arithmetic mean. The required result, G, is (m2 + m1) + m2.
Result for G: 7.0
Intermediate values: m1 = 1.5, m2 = 2.7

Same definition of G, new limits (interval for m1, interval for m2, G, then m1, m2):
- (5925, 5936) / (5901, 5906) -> 5.7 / 0.9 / 2.4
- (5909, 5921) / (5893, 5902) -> 5.5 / 1.6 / 1.9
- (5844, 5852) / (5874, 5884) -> 14.1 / 2.1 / 6.0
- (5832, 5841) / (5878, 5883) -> 1.7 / 1.1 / 0.3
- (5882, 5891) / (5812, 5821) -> 5.8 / 1.6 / 2.1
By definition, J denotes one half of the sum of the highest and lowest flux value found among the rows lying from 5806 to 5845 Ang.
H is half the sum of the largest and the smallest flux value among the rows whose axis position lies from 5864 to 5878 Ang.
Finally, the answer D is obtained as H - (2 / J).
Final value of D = 21.1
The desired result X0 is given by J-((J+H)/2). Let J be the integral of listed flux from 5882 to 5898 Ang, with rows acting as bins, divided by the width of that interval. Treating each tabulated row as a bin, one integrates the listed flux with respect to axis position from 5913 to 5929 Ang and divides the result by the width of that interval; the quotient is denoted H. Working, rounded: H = 13.9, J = 12.9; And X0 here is -0.5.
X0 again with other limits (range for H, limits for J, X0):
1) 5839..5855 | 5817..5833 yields -0.2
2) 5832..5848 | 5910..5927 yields -0.1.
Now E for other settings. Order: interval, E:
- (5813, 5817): 27.6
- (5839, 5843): 27.6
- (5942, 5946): 28.8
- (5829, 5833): 28.9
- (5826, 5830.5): 29.6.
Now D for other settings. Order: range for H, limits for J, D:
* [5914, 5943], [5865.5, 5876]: 14.1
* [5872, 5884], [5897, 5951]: 21.0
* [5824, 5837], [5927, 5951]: 13.8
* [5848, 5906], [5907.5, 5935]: 20.1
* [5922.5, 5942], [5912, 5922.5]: 14.1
